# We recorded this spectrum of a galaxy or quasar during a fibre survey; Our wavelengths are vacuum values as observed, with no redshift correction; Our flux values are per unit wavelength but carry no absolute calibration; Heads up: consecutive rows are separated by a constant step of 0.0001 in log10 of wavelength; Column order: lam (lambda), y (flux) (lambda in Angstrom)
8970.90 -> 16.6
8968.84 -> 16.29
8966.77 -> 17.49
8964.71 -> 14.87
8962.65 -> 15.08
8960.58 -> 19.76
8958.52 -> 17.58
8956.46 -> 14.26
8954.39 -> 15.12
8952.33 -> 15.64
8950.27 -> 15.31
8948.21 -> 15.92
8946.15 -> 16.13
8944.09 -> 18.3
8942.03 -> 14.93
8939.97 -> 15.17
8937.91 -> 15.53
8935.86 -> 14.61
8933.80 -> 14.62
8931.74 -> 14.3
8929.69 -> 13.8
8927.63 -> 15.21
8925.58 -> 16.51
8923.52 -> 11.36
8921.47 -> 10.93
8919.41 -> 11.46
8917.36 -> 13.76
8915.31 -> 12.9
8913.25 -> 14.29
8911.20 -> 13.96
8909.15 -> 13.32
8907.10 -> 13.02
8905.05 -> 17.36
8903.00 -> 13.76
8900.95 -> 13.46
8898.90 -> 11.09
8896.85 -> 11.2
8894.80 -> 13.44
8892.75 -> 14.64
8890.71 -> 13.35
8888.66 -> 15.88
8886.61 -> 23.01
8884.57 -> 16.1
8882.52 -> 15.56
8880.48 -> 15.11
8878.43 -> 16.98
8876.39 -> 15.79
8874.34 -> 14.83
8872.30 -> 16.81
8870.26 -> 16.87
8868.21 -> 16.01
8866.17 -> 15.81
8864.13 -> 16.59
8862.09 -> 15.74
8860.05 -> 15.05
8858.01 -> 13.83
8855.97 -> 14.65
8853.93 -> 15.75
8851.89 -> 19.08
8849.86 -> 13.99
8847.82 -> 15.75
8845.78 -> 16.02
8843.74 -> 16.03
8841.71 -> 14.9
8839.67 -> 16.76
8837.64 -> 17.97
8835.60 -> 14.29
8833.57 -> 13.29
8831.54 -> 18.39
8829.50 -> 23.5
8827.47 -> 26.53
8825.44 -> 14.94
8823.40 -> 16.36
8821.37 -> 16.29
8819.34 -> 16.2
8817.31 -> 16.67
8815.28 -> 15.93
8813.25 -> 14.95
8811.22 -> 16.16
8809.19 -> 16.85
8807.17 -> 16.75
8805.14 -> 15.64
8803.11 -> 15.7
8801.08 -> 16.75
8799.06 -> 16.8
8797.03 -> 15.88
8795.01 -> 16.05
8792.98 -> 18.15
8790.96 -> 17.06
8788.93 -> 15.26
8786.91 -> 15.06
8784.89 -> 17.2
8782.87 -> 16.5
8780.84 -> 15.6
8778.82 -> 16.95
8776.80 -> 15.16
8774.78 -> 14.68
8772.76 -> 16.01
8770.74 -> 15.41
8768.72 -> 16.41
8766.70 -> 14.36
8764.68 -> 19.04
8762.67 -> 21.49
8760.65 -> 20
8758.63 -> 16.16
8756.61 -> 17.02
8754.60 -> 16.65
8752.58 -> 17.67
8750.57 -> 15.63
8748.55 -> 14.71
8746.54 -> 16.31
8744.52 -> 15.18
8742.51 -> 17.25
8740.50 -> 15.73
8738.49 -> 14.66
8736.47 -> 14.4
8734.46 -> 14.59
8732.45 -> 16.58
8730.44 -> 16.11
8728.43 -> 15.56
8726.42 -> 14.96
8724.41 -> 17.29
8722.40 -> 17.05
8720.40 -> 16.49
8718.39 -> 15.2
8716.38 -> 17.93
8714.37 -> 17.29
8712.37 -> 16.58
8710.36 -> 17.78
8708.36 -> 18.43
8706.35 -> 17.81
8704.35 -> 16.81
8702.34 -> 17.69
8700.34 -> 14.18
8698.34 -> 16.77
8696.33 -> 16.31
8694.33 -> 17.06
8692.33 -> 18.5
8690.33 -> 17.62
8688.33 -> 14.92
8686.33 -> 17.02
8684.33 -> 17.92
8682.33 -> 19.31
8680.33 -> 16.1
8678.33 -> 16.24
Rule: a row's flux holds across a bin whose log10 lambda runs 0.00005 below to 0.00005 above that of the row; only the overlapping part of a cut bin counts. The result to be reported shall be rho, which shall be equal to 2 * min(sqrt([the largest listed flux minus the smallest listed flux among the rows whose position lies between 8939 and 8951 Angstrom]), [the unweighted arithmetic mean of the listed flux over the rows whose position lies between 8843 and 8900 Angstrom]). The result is 3.7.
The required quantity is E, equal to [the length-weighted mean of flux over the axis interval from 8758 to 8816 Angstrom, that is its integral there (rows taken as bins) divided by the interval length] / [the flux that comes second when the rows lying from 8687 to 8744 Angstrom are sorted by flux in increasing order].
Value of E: 1.1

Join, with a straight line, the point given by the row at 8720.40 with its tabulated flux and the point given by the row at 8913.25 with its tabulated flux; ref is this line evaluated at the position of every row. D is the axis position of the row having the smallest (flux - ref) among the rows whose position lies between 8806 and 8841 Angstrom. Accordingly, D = 8833.57 Angstrom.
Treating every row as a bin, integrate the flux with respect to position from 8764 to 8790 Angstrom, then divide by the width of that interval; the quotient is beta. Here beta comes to 15.9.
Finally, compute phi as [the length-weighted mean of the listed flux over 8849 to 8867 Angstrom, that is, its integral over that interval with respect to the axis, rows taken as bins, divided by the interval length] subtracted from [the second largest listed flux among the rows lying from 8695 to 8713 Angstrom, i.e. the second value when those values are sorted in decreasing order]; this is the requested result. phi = 2.2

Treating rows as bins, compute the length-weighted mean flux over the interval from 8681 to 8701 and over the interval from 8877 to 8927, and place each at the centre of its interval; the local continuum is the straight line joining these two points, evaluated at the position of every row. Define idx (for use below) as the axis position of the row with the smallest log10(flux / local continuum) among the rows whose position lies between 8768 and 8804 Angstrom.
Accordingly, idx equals 8774.78 Angstrom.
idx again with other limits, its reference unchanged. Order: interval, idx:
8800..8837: 8833.57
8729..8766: 8736.47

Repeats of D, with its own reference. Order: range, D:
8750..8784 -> 8766.70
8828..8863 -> 8833.57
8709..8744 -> 8736.47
